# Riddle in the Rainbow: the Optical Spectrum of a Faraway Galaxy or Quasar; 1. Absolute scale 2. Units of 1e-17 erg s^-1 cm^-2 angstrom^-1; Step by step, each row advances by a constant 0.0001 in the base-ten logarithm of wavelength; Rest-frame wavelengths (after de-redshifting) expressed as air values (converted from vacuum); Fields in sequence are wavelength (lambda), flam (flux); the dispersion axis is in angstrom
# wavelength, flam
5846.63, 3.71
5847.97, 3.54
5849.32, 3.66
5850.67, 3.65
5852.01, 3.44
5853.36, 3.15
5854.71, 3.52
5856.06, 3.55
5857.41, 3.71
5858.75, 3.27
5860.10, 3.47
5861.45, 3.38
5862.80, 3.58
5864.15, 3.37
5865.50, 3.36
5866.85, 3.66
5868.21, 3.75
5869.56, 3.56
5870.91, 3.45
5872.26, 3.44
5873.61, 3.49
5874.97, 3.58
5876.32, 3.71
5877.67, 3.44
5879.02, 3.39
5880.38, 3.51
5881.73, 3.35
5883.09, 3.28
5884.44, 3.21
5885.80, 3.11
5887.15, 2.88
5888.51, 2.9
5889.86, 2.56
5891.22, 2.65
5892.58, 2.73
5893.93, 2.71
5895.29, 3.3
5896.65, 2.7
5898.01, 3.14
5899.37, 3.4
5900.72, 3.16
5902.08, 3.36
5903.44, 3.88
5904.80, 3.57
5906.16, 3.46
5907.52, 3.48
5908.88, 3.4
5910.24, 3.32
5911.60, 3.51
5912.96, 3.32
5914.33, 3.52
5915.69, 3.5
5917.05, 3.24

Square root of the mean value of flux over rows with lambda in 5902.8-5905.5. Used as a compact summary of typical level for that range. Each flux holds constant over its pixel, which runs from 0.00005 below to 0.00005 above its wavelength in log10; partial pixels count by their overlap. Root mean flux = 1.93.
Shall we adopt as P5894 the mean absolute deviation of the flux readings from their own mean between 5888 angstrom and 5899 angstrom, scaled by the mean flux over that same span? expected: 0.073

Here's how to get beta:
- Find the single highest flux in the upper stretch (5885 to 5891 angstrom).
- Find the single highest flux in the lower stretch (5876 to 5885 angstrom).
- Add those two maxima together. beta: 6.82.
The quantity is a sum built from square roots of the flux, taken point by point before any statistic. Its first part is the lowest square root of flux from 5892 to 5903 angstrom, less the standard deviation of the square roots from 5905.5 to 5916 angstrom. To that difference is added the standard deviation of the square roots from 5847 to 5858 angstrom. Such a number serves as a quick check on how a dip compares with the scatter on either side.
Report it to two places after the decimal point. 1.67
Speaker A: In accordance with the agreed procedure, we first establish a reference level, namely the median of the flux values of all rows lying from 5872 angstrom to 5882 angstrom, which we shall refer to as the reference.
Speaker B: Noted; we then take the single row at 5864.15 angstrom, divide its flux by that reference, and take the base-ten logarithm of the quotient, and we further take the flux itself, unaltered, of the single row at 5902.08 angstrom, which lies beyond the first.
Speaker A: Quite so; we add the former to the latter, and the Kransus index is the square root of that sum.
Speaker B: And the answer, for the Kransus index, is 1.830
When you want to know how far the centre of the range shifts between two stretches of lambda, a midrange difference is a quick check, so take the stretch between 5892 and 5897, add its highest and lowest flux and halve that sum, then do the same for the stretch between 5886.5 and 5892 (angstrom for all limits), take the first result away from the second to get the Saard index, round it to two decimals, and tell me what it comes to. -0.27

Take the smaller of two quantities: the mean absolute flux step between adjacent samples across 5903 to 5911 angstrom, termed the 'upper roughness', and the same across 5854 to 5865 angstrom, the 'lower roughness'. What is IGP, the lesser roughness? 0.120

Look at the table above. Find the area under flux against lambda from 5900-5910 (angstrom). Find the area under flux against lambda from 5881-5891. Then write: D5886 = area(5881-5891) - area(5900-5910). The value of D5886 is -4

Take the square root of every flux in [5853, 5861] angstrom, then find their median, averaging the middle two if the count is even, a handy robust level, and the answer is 1.87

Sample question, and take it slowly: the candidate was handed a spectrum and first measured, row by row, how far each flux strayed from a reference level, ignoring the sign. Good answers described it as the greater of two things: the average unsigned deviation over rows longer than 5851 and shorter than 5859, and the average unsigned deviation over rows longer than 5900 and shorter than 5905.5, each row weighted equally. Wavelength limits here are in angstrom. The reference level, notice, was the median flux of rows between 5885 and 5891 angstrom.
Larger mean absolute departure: 0.60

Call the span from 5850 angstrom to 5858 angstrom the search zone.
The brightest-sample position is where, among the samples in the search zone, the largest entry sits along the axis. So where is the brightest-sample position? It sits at 5857.41 angstrom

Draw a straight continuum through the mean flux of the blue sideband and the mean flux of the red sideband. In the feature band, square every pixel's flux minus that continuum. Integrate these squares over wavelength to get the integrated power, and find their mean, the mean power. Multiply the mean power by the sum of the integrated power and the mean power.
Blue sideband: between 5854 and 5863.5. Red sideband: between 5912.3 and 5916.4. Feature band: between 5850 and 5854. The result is 0.012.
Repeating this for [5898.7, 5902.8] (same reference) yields 0.006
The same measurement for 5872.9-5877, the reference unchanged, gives 0.002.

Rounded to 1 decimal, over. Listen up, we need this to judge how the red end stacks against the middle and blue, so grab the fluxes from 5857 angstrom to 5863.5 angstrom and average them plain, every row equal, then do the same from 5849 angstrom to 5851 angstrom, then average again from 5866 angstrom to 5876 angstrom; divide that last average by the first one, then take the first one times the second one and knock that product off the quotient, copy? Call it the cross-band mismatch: -11.7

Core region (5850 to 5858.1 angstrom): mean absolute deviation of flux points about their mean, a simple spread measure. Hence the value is 0.14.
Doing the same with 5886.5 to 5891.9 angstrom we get 0.14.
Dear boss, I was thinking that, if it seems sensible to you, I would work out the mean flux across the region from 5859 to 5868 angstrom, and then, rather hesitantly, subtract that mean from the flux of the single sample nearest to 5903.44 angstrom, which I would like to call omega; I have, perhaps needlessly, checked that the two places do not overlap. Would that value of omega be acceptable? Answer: 0.4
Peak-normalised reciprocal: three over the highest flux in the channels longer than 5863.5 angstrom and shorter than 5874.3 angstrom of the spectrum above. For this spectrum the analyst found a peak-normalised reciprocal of 0.80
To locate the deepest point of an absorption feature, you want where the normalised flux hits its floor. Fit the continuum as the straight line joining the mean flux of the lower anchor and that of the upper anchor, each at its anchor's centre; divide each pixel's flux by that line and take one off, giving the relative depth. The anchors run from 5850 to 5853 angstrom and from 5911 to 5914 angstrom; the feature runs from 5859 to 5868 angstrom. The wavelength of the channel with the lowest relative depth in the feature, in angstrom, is 5865.50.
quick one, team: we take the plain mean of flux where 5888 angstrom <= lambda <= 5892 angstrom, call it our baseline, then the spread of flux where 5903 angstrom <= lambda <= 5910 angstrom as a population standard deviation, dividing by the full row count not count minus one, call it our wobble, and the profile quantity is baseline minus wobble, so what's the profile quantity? 2.53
